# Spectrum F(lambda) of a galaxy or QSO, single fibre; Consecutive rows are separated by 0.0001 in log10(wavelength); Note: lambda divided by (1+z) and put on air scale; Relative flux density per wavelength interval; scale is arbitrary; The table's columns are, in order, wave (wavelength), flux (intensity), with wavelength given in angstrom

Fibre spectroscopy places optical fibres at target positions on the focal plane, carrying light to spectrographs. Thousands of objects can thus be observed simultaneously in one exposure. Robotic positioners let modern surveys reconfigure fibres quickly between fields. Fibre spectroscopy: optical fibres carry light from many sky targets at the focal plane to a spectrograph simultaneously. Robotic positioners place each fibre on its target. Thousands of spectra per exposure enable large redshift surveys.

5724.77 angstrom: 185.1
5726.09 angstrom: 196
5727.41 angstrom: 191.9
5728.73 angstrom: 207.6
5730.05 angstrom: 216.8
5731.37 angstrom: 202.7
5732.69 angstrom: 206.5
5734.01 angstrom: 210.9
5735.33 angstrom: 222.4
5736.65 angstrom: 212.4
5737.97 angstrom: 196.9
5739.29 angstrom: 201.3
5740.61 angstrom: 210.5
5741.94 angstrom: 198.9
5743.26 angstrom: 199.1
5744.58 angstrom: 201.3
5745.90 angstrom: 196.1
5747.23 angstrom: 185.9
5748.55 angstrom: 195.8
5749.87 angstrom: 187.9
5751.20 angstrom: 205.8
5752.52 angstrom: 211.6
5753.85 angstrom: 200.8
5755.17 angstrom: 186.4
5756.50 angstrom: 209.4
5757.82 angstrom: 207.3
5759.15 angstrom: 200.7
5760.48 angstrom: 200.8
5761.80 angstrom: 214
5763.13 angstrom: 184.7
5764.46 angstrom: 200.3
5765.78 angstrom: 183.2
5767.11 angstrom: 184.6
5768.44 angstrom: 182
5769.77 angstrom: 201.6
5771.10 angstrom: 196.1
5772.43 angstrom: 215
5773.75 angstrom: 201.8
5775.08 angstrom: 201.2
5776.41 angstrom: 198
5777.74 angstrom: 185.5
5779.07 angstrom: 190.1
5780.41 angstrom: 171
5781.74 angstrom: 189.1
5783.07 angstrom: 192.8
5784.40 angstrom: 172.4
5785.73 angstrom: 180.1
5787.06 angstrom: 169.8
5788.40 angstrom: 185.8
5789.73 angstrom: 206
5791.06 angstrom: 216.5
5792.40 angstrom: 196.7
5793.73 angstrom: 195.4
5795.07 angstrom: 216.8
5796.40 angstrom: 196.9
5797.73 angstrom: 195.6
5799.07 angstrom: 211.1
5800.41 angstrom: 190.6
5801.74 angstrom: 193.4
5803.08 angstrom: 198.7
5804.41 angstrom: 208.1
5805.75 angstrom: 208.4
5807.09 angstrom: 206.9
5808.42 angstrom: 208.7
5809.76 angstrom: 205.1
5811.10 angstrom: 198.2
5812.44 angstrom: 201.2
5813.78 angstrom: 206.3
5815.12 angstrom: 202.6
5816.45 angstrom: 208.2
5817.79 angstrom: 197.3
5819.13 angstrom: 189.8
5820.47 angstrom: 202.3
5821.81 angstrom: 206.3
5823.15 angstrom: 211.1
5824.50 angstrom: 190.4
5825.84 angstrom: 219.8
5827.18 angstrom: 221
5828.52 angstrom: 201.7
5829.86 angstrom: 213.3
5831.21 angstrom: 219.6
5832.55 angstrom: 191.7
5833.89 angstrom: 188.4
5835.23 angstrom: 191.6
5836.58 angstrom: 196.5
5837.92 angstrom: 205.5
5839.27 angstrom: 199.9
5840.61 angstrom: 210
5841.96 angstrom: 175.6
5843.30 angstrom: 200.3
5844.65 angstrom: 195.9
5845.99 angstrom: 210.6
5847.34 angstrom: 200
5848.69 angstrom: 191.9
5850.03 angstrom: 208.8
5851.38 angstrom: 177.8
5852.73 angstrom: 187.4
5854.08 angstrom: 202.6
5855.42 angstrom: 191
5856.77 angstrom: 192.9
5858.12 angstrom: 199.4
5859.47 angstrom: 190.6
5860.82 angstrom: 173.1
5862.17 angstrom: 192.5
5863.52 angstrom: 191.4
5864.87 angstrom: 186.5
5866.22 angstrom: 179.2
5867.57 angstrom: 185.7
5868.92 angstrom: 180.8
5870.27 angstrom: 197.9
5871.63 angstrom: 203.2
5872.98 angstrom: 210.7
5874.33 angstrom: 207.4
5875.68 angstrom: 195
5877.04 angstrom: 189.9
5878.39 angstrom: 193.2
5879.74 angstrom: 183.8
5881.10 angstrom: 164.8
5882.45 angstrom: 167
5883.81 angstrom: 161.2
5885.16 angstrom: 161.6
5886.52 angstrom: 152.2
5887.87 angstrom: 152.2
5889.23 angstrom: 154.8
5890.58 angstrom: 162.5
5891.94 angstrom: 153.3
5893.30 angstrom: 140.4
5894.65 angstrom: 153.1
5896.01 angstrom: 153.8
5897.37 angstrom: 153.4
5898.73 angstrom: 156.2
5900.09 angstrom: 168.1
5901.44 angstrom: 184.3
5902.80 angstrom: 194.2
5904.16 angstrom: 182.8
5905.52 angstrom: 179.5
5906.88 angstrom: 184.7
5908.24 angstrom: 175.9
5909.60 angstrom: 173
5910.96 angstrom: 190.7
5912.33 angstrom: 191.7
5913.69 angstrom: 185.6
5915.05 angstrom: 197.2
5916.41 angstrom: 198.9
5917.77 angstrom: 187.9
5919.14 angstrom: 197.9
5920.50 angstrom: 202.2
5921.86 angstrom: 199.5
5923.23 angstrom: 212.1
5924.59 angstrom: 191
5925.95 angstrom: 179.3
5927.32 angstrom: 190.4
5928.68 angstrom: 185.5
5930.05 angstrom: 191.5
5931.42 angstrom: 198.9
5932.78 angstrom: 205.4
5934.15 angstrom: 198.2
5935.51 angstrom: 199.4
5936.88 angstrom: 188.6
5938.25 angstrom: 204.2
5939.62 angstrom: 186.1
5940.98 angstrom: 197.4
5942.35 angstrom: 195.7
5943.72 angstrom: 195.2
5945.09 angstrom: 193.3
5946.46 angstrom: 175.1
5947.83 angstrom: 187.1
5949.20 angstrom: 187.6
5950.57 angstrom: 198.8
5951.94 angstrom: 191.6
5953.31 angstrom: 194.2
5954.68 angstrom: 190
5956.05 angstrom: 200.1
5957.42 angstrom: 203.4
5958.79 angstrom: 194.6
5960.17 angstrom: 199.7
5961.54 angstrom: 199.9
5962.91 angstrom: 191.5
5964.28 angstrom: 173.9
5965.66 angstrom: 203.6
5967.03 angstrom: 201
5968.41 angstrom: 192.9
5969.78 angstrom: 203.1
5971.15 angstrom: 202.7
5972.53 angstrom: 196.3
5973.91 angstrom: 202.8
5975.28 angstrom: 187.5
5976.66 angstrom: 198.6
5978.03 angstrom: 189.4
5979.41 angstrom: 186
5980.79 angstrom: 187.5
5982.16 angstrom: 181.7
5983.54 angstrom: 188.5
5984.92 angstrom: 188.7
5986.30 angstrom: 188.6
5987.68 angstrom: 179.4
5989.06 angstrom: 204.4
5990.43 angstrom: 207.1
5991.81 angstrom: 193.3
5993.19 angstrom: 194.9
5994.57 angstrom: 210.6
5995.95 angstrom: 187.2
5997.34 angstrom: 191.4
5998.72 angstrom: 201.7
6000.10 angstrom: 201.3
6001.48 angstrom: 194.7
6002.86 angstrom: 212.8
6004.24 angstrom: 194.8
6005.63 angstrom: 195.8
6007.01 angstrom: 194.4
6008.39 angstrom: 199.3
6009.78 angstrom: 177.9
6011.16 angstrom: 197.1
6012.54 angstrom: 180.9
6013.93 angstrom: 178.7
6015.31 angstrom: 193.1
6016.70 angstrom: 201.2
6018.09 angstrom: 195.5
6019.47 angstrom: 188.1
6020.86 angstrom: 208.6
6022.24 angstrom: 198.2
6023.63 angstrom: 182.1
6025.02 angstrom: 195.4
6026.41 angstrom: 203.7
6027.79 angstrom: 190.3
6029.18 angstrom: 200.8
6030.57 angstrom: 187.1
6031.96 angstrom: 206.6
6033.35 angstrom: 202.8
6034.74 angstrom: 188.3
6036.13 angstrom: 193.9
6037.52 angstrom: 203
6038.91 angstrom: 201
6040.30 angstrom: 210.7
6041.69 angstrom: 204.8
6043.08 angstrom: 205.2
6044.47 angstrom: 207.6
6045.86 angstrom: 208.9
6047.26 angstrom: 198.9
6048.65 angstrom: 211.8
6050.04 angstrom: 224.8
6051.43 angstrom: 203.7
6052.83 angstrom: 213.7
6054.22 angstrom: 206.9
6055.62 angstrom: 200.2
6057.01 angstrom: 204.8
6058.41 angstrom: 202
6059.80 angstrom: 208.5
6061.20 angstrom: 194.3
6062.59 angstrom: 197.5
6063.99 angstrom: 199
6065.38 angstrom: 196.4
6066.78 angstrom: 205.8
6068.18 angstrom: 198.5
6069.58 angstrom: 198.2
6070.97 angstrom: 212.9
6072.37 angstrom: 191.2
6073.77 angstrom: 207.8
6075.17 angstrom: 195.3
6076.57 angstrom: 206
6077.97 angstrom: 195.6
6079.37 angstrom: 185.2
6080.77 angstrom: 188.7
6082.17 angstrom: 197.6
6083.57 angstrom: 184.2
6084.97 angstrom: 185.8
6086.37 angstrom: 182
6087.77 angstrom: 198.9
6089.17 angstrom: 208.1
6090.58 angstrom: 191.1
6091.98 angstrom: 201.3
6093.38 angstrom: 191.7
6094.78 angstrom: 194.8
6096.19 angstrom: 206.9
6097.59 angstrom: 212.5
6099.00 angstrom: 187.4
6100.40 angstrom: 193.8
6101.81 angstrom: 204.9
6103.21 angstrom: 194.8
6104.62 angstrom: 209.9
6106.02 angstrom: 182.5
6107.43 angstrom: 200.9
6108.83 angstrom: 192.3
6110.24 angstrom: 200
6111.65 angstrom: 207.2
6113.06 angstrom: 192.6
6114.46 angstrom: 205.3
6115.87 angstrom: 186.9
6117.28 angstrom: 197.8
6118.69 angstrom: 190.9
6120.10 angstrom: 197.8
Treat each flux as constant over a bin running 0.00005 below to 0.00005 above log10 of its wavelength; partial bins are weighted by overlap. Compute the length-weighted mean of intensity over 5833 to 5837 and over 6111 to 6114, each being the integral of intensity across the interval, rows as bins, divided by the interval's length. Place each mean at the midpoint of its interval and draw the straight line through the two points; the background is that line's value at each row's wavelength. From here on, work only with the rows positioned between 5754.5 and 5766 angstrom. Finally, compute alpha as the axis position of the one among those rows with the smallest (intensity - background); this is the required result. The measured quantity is 5765.78 angstrom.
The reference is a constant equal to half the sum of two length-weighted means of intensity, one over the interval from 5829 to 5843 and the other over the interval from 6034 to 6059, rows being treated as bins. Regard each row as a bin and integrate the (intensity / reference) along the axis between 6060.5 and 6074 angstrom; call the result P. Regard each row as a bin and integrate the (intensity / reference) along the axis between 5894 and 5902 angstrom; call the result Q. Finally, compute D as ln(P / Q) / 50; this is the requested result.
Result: 0.01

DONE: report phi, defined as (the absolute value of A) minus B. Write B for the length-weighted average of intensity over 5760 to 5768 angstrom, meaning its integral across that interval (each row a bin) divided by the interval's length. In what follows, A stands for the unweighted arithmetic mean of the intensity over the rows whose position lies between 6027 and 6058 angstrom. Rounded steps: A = 203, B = 194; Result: 9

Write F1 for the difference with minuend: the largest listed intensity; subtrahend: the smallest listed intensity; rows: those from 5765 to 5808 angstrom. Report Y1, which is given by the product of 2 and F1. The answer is 94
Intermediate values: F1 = 47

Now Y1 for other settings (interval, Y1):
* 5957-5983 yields 59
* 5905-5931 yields 78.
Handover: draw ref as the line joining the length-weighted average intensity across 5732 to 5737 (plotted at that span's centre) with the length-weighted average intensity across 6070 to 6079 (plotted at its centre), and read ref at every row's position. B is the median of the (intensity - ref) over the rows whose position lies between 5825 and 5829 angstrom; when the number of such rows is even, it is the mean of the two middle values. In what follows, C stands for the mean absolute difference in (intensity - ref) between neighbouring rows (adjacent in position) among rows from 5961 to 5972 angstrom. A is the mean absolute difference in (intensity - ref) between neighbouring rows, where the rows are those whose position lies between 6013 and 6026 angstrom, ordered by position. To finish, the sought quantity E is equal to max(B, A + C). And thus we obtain 23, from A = 12.0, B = 10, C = 11.0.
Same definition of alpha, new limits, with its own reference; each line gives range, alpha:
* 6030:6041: 6030.57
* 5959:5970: 5964.28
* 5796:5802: 5800.41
